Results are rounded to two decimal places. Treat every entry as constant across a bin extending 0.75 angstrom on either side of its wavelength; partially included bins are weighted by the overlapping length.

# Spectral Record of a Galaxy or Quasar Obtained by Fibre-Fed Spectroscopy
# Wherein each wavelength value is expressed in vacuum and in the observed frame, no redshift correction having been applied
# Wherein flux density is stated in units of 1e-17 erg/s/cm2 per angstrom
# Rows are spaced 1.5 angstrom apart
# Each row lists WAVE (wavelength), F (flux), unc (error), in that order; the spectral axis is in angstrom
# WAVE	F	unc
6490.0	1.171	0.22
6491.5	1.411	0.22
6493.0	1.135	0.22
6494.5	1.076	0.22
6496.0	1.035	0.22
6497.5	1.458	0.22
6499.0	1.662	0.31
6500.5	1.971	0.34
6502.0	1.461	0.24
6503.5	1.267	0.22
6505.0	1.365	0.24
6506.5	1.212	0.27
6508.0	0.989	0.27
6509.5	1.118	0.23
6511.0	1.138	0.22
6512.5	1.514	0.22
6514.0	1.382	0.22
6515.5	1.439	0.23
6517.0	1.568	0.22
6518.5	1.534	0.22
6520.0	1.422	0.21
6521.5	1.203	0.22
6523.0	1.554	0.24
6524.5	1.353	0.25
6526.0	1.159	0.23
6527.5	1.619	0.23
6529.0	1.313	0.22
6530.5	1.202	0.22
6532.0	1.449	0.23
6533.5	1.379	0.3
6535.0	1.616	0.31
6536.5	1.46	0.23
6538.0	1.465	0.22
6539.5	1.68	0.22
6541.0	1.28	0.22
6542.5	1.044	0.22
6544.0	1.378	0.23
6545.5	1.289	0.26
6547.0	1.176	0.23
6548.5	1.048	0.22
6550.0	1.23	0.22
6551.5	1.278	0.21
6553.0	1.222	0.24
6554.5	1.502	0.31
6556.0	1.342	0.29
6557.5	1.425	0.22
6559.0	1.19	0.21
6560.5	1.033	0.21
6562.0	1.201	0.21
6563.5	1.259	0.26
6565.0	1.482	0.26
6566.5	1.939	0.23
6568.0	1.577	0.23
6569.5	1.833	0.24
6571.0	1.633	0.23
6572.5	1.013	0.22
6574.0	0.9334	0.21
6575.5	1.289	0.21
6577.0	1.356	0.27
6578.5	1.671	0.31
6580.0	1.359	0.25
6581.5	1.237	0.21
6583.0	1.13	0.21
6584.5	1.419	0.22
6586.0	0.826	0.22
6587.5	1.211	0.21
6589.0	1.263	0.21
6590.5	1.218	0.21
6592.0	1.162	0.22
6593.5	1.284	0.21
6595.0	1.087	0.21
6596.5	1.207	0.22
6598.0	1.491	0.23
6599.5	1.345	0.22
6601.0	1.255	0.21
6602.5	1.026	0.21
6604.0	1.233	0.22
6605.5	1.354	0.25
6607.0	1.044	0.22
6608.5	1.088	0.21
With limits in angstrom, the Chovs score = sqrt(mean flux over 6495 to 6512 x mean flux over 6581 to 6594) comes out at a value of 1.26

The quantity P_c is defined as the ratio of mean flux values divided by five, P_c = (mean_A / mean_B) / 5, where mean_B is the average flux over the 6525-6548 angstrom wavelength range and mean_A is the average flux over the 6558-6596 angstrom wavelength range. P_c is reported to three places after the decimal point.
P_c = 0.191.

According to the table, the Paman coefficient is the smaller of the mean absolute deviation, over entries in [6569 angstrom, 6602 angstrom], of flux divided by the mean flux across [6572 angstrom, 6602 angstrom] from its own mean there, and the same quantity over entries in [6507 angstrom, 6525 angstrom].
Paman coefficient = 0.129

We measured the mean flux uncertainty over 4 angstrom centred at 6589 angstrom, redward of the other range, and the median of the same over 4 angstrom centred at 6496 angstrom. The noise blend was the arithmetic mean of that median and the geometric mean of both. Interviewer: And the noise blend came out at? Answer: 0.217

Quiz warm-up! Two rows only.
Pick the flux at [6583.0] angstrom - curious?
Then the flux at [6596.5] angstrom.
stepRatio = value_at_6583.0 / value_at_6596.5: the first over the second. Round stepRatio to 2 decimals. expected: 0.94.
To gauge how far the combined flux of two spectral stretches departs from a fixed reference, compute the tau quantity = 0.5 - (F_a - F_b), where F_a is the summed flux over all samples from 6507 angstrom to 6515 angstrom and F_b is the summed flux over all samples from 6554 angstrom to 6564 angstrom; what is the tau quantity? 3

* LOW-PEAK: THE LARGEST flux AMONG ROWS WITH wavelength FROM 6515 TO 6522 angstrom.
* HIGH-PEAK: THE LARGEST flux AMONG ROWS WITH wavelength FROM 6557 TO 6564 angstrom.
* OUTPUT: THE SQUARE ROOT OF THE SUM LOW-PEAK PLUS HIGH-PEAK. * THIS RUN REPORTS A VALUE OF 1.73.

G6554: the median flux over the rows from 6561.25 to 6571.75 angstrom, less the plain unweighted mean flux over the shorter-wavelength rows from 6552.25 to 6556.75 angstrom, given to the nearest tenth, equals 0.2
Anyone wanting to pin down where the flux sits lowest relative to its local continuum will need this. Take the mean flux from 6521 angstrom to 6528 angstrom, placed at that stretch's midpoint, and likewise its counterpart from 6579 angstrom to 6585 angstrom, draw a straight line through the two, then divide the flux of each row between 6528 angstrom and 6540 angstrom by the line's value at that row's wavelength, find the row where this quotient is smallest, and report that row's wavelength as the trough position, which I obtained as 6530.5 angstrom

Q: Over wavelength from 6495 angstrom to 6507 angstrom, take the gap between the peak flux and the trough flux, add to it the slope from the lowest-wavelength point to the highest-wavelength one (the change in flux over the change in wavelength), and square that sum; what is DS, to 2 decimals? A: 0.91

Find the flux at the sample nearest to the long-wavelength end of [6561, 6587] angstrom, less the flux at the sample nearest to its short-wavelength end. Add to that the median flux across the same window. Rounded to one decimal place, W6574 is 1.0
